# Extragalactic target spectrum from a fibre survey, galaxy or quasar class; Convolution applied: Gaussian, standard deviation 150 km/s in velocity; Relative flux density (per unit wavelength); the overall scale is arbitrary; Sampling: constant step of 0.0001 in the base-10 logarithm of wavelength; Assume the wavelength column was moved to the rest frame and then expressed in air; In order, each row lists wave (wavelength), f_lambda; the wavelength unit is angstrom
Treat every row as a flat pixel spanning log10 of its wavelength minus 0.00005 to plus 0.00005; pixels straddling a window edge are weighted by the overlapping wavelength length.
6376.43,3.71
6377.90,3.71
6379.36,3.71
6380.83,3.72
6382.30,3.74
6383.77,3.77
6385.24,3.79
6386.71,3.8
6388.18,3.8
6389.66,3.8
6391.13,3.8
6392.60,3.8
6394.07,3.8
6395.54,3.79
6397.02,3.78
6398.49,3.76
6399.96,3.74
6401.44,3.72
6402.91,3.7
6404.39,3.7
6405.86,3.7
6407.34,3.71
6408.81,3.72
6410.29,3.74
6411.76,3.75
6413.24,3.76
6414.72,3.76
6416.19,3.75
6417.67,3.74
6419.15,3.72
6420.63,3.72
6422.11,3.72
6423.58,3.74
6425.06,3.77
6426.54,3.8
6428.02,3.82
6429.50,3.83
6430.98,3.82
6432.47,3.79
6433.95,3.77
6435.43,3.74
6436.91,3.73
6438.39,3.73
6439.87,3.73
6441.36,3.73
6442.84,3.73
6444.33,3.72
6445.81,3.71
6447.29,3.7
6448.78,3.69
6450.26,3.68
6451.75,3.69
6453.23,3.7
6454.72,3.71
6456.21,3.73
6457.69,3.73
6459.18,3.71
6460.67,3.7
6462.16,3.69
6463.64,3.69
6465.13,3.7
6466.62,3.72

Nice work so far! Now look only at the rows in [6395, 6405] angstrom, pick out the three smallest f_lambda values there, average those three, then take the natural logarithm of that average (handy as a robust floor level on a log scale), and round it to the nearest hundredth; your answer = 1.31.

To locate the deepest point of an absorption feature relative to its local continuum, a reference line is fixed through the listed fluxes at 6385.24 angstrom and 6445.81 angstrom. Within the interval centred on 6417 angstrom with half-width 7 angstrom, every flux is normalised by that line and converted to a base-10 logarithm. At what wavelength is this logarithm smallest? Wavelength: 6419.15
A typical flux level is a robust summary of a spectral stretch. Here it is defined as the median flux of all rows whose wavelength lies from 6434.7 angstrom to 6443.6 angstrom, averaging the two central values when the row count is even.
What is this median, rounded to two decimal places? 3.73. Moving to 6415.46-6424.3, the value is 3.73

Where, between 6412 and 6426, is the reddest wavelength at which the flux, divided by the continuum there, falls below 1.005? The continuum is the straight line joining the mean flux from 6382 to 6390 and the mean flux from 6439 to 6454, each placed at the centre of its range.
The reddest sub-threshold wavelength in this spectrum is 6423.58 angstrom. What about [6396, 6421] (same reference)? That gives 6420.63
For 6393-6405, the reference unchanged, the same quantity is 6404.39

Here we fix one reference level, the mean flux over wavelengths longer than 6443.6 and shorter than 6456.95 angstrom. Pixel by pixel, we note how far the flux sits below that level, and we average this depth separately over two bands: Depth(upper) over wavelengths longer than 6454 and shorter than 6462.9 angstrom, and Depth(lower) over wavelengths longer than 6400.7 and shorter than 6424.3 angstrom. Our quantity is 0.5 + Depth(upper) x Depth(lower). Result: 0.5002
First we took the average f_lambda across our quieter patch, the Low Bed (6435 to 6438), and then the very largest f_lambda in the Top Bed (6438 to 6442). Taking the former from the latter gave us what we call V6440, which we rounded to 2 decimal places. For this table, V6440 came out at -0.01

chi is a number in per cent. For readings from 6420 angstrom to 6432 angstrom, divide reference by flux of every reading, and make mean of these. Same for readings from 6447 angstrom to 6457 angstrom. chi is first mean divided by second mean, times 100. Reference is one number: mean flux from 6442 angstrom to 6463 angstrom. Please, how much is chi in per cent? 98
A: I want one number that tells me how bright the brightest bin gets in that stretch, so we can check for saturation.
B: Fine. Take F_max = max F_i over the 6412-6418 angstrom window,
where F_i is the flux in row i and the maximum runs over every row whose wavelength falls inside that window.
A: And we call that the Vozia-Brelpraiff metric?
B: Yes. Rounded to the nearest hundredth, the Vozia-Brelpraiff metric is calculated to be 3.76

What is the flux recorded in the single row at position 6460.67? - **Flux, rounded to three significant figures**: 3.70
